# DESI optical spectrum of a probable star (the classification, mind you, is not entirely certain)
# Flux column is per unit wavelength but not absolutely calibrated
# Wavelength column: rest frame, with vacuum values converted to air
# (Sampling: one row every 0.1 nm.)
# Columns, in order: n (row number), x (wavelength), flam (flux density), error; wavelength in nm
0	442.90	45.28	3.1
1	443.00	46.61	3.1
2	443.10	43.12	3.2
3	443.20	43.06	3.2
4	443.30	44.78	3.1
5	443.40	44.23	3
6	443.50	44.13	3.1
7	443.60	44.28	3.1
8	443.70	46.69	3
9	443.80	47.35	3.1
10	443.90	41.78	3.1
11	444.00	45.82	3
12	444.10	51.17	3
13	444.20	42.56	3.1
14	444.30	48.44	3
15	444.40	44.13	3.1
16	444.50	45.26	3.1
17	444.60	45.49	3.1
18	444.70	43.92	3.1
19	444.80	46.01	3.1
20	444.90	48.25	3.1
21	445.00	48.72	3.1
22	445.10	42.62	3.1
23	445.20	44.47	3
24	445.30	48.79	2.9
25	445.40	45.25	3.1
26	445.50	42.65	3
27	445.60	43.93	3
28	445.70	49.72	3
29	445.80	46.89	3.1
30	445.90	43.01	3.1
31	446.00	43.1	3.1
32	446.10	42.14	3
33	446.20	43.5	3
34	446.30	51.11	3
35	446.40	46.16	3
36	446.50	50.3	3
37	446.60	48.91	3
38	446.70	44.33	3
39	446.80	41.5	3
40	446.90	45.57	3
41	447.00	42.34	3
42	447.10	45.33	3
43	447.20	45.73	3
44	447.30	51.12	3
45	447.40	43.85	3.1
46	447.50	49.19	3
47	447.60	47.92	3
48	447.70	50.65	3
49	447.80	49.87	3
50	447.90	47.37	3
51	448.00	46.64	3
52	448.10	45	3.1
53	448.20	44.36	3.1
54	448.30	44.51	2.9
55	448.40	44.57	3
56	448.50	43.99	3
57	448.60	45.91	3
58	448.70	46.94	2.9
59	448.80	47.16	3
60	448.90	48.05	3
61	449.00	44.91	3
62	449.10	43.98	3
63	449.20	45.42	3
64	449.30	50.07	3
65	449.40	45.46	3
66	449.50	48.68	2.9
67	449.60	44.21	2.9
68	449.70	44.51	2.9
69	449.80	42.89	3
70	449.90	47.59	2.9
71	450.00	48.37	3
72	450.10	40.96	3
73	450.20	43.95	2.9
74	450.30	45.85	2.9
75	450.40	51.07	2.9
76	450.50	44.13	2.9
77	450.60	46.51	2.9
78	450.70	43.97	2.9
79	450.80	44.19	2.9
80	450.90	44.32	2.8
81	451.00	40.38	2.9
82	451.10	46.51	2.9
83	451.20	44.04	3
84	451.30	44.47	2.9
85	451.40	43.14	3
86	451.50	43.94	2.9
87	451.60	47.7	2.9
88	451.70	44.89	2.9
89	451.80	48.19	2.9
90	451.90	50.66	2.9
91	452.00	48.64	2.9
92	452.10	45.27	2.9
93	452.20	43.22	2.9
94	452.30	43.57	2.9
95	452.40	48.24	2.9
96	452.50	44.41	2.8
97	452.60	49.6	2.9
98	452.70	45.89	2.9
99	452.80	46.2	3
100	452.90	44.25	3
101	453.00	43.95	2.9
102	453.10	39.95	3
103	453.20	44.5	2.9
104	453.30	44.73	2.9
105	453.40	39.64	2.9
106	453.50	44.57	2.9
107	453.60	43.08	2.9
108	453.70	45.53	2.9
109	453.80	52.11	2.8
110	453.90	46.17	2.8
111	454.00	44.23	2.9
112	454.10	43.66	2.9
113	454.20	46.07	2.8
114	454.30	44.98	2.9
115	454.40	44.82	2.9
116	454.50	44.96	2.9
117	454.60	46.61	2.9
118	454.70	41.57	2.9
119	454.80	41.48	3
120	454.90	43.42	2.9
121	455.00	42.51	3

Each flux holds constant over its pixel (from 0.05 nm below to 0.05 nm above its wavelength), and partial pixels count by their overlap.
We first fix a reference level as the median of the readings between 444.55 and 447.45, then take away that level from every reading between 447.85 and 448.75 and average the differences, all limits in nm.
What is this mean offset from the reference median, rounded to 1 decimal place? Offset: 0.1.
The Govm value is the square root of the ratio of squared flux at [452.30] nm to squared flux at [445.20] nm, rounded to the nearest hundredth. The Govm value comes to 0.98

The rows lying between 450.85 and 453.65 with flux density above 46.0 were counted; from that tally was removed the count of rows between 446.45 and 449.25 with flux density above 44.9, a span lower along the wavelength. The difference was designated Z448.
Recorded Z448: -11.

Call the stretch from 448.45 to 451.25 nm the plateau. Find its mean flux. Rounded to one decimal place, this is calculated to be 45.5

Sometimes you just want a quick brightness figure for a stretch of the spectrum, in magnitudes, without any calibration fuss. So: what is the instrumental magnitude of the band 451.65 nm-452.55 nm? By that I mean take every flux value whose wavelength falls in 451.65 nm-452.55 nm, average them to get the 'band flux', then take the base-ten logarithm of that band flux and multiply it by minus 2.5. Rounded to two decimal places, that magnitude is -4.16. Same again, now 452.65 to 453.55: -4.10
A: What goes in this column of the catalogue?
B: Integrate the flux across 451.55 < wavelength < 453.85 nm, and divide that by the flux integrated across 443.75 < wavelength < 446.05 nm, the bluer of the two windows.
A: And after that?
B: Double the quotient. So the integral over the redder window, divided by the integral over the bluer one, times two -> 2.00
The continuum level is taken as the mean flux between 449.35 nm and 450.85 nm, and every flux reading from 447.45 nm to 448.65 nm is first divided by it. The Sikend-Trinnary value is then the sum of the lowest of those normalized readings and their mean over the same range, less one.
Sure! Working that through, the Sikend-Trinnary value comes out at 0.99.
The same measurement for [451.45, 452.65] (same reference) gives 0.97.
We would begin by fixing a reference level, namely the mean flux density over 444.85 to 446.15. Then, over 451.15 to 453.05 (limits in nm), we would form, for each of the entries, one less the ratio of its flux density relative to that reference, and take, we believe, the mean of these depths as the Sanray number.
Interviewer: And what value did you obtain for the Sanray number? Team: -0.010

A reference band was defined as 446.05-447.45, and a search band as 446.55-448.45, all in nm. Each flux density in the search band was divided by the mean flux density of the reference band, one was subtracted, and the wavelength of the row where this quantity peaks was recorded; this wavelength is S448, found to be 447.30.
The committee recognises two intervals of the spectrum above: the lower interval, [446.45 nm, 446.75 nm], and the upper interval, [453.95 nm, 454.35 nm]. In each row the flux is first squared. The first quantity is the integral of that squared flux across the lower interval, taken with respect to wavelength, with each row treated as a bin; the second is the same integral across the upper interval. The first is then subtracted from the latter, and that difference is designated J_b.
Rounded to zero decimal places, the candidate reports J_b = 112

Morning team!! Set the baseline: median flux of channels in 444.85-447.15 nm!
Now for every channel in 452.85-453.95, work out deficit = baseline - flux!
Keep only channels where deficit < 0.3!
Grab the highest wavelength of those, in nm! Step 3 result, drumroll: 453.90 nm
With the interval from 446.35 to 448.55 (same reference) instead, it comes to 448.10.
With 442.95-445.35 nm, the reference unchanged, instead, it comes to 445.30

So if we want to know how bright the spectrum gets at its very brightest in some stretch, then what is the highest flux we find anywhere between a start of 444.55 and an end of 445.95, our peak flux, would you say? 49.72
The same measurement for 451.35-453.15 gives 50.66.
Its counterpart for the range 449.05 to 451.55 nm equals 51.07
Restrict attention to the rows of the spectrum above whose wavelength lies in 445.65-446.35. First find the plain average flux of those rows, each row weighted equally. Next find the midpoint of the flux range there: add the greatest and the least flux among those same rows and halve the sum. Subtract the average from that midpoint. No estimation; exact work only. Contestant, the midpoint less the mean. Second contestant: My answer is 1.0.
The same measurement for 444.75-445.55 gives -0.1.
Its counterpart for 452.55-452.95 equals 0.4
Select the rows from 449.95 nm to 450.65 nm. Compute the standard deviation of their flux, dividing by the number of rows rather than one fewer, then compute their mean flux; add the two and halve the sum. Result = 24.4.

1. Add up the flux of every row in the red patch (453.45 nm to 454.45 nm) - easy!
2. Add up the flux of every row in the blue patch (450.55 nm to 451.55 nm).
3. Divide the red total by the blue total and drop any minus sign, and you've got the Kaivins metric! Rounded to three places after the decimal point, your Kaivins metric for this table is 1.031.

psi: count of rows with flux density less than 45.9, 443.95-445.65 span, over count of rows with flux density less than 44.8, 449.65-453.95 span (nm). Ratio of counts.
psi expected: 0.5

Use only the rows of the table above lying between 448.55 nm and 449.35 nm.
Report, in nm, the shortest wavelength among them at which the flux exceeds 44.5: 448.60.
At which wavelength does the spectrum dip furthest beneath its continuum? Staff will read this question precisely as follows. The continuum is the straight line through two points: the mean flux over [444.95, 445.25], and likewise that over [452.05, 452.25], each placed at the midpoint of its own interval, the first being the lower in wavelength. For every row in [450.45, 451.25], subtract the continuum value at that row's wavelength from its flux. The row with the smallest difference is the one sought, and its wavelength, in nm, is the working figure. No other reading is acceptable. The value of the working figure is 451.00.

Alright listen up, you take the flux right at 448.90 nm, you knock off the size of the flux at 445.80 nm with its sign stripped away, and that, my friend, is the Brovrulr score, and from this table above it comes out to 1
